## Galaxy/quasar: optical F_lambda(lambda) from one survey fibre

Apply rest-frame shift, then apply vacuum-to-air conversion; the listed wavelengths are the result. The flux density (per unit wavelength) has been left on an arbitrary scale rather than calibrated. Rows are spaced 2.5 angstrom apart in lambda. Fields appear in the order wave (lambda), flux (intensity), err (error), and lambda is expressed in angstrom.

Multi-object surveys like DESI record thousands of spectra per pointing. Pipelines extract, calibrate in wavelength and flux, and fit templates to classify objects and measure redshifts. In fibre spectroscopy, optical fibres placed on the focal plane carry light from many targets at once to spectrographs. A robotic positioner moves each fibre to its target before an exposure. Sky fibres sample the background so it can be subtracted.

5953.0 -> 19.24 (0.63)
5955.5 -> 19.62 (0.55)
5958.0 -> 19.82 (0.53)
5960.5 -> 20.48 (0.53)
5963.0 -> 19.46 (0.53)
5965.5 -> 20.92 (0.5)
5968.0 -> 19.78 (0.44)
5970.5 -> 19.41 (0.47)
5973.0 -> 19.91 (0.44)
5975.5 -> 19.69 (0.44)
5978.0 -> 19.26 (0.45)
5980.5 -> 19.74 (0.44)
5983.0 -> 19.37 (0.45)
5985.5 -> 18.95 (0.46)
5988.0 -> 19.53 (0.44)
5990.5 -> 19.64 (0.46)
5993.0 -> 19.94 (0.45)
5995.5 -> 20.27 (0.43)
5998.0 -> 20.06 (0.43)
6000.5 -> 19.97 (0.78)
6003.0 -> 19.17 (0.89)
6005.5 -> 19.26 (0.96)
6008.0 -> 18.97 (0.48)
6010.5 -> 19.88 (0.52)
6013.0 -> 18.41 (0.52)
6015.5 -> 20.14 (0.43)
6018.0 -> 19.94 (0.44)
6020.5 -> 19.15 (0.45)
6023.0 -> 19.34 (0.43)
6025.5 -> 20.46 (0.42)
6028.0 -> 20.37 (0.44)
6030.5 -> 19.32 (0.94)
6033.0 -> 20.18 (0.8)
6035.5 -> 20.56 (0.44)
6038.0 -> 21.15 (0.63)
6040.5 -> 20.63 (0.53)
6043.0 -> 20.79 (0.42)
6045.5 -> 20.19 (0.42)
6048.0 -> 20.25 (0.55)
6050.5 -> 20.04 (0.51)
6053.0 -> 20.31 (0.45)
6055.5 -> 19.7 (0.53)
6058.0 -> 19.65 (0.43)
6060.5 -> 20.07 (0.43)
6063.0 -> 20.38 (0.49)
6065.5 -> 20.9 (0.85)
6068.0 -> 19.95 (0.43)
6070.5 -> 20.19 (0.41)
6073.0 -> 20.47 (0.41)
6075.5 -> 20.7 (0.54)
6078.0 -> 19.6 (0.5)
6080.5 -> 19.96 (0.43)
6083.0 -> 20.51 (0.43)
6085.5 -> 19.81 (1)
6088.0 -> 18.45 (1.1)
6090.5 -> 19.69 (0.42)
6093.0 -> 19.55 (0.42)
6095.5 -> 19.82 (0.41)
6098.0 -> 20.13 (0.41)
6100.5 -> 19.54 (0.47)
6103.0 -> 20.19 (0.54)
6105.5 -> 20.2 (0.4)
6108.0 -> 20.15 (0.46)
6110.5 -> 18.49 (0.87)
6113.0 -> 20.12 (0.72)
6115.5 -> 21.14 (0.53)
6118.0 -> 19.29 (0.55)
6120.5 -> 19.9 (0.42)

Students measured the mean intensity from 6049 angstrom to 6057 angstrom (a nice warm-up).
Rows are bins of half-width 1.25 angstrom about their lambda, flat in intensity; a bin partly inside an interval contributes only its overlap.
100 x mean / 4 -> 500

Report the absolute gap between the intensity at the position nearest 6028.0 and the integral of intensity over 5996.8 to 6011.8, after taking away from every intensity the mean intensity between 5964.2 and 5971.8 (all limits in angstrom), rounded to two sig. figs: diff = 7.6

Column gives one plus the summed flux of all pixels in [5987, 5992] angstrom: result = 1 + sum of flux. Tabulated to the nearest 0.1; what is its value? 40.2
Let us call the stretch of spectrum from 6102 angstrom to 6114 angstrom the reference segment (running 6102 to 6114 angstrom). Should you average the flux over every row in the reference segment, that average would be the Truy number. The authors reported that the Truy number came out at 19.8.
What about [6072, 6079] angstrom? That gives 20.3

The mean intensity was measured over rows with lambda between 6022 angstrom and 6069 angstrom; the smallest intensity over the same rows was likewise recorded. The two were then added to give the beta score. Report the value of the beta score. 39.5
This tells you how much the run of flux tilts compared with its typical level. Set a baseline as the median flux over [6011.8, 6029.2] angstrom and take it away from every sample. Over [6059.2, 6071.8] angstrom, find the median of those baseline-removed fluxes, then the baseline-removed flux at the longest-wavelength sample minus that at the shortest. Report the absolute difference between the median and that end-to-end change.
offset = 0.13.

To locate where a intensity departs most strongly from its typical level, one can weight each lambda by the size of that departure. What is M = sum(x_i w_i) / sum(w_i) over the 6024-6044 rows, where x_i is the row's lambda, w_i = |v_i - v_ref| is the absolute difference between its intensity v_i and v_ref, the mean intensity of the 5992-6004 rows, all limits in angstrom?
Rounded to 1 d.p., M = 6035.6 angstrom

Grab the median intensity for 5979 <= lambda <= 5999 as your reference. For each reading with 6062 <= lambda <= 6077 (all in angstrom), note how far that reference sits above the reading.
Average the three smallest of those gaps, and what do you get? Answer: -1.0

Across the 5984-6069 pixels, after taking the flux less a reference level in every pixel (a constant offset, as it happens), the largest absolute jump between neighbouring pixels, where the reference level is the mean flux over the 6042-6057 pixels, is 1.7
